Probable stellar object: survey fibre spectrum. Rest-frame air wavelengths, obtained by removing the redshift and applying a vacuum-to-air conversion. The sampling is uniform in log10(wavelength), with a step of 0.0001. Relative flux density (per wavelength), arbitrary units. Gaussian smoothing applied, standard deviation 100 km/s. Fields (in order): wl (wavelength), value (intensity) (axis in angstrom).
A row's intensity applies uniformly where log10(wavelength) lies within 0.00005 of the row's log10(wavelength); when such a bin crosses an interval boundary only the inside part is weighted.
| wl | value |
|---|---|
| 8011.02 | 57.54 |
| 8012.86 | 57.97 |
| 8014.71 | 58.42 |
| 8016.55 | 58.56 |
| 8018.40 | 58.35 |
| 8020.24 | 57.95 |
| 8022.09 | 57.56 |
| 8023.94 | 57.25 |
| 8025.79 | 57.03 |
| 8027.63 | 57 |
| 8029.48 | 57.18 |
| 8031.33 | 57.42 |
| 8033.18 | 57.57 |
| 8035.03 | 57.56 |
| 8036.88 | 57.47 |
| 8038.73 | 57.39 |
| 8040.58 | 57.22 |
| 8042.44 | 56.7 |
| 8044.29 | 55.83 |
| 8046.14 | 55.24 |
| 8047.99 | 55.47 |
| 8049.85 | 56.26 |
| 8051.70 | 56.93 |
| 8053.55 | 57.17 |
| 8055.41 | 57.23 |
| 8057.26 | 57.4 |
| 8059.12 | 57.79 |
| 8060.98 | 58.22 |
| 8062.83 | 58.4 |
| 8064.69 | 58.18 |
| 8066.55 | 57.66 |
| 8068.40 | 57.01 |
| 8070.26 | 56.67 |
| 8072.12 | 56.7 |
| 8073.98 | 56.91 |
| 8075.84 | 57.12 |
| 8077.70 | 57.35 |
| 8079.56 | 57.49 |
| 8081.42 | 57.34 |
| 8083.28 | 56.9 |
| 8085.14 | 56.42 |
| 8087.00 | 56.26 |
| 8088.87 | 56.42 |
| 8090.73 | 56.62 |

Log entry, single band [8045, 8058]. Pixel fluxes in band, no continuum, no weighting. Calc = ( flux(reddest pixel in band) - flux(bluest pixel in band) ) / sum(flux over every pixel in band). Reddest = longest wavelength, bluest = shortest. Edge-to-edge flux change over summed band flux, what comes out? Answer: 0.0055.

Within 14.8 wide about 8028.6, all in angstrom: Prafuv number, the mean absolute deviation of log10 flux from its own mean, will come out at 0.0016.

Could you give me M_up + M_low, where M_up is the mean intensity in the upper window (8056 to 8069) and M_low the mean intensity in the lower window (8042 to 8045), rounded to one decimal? 114.1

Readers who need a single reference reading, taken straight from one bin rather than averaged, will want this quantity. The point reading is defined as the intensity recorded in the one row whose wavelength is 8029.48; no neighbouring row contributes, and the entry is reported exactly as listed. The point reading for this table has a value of 57.18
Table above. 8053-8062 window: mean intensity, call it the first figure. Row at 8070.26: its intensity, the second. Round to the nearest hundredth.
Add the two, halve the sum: 57.12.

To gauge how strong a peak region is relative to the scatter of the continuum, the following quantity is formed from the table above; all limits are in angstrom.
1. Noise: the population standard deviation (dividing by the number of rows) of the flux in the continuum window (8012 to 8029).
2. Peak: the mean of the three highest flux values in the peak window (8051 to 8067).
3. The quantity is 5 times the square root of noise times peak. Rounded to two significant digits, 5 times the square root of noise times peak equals 29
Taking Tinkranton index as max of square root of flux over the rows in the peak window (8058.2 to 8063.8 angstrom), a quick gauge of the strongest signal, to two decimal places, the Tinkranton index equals 7.64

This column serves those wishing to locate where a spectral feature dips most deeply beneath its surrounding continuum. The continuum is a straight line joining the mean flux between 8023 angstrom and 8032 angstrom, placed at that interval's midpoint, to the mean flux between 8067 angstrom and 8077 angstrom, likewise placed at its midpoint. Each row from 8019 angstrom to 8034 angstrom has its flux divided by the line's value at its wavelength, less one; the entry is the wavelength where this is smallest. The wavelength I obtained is 8027.63 angstrom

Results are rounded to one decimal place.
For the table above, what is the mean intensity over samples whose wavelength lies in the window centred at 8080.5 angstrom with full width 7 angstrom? 57.3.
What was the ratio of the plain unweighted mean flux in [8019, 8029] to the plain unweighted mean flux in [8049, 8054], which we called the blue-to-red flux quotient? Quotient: 1.01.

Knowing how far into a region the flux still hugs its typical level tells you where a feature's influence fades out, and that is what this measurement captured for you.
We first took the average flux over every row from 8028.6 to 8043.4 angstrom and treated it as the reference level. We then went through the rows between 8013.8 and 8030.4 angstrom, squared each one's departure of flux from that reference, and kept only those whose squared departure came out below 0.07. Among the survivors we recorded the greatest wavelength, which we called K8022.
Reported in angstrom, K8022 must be 8029.48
